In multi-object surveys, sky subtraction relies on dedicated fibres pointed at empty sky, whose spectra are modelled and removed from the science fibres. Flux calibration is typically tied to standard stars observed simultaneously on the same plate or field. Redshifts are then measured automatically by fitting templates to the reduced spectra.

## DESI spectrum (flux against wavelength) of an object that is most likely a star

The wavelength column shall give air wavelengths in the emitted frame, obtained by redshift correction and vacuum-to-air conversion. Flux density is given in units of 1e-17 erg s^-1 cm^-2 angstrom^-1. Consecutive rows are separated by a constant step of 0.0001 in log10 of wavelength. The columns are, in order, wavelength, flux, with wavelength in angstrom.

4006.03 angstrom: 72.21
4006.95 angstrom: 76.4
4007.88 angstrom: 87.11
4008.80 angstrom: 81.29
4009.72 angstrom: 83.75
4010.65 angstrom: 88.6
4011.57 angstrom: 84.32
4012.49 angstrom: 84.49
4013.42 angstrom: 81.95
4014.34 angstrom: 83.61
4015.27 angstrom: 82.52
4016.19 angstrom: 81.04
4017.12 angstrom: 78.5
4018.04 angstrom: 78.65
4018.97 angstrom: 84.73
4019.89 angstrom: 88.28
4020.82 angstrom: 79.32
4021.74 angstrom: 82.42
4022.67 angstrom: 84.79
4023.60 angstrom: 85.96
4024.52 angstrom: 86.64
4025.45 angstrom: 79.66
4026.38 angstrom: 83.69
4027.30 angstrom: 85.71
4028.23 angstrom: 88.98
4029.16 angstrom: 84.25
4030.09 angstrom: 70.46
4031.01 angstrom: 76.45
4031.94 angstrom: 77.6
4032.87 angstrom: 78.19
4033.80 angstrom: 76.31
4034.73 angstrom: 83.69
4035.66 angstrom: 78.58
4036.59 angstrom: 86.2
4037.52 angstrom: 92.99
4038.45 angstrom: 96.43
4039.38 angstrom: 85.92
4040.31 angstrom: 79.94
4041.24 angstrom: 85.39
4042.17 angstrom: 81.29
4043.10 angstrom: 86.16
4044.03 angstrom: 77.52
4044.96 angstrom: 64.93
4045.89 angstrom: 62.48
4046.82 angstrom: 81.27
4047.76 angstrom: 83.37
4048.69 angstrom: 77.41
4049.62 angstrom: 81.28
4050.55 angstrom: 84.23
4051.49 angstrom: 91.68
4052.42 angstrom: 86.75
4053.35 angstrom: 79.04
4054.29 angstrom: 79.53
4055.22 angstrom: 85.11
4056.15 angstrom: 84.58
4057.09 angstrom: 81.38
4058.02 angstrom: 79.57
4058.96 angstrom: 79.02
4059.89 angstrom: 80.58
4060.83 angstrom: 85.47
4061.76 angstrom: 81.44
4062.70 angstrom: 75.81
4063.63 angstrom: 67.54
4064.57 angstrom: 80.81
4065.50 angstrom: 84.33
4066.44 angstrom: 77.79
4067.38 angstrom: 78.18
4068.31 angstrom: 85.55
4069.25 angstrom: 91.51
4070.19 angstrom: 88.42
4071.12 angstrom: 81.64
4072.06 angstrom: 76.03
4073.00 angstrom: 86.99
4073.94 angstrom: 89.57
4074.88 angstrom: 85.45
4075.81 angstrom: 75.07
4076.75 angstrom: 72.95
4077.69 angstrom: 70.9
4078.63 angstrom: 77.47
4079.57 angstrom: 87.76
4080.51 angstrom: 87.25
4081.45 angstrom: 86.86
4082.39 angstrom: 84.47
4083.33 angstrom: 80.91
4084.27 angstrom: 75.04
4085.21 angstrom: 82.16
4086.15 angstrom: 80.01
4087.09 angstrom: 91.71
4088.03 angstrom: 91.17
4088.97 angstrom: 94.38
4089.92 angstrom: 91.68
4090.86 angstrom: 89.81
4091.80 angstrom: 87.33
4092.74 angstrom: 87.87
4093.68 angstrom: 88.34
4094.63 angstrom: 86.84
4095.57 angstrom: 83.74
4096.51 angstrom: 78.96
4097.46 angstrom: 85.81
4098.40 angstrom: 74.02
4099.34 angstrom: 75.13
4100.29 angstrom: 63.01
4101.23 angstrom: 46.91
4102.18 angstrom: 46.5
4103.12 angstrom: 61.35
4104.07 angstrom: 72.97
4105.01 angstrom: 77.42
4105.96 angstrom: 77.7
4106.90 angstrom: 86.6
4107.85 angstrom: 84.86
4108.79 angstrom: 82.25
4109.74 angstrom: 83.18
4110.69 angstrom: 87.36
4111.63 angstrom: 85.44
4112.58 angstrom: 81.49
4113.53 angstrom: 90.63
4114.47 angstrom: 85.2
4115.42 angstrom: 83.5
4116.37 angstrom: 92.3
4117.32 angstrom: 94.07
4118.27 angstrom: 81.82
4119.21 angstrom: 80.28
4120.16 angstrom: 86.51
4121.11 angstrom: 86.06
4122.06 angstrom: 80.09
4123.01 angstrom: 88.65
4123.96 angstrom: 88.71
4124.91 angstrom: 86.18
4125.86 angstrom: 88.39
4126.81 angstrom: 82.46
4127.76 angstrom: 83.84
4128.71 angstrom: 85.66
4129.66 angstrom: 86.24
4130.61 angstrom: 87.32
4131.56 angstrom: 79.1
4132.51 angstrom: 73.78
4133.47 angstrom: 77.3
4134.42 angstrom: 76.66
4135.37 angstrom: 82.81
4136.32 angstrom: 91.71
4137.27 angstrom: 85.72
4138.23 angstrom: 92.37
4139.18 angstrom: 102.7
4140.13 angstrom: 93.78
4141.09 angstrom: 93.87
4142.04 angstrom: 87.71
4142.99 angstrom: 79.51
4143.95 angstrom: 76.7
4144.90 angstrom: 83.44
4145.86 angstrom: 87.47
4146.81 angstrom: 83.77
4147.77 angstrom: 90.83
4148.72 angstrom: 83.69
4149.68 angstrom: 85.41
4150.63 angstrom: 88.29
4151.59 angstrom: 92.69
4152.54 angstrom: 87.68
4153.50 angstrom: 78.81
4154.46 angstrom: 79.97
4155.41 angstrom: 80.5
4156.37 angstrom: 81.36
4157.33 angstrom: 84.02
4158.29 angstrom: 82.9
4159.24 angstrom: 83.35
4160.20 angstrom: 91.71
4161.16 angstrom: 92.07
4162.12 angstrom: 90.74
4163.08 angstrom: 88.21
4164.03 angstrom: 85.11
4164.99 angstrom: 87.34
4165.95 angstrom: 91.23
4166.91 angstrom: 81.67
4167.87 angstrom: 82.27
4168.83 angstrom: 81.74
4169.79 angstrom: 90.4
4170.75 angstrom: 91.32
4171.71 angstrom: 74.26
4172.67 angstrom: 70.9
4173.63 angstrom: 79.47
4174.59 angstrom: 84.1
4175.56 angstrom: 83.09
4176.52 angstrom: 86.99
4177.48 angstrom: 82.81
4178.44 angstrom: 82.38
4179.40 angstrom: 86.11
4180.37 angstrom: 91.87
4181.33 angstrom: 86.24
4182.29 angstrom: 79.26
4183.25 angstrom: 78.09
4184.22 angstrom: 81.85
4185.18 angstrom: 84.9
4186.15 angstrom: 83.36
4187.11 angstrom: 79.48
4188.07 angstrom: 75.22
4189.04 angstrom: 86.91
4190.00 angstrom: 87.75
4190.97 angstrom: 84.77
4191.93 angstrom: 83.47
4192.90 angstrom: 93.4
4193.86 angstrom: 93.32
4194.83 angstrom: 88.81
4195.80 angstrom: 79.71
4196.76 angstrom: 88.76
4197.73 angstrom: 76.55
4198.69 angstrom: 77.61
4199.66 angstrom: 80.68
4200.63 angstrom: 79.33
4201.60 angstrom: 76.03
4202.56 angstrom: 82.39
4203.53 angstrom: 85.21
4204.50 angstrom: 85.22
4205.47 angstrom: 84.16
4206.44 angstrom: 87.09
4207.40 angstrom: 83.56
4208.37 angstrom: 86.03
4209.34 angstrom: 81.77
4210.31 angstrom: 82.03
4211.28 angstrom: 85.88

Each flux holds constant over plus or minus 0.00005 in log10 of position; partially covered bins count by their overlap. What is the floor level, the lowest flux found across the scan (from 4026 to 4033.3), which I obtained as 70.46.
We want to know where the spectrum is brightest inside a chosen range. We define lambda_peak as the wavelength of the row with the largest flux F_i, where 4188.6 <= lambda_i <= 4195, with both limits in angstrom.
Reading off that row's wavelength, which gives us 4192.90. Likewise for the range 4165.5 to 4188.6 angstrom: 4180.37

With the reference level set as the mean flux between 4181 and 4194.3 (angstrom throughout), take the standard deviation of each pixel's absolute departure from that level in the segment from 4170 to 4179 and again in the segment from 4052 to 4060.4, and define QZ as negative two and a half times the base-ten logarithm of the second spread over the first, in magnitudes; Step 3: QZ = 1.0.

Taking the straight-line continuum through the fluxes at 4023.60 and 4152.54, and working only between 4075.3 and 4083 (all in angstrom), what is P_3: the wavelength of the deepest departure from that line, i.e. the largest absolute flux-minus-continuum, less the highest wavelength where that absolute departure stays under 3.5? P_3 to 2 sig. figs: -4.7 angstrom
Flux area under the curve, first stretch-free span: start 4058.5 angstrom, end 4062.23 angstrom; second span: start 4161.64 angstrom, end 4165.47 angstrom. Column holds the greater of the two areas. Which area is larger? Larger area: 337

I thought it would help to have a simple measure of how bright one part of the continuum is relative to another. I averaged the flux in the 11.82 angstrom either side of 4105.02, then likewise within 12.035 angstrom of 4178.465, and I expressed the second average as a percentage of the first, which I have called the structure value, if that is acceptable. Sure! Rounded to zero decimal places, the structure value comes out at 106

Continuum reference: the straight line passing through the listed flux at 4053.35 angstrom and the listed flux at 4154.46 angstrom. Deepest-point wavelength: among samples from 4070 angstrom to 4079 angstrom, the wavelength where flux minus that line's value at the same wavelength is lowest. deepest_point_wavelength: 4077.69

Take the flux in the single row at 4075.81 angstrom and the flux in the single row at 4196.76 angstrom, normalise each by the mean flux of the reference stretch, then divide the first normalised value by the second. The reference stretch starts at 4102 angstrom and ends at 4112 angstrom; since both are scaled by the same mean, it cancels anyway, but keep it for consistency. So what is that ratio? 0.85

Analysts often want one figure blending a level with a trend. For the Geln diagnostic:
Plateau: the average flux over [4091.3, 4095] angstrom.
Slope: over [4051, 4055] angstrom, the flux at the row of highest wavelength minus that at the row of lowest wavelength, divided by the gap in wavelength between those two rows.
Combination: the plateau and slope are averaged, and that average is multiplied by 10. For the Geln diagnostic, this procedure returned 416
